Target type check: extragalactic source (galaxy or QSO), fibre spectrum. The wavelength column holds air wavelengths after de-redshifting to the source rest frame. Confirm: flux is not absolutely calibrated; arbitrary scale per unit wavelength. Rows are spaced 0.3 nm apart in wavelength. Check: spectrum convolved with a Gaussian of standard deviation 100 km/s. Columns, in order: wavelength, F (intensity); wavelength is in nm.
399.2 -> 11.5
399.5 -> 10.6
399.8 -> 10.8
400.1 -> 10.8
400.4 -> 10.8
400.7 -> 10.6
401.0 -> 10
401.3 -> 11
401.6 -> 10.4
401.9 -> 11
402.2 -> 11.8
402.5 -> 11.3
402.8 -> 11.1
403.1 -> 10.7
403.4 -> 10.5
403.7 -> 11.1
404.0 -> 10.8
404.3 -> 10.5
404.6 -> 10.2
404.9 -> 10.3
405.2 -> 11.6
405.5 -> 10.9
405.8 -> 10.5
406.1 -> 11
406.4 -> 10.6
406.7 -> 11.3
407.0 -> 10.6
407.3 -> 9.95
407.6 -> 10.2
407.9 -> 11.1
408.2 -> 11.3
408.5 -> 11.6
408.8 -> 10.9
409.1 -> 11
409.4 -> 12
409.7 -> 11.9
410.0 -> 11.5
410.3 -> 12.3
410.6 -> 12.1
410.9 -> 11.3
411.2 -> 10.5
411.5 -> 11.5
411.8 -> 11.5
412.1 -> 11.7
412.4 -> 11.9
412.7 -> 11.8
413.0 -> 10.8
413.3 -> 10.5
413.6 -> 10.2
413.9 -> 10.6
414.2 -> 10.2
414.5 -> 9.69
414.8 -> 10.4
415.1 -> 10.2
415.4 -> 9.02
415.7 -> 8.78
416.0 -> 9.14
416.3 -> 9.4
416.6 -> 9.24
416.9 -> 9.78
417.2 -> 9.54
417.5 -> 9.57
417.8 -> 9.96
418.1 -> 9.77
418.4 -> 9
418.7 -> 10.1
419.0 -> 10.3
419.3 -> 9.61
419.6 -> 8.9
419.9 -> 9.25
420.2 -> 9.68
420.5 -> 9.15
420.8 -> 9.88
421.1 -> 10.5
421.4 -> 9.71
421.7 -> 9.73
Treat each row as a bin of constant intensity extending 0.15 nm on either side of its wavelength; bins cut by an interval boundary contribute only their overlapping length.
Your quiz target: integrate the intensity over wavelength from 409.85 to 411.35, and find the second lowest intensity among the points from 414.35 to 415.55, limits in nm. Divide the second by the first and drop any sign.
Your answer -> 0.56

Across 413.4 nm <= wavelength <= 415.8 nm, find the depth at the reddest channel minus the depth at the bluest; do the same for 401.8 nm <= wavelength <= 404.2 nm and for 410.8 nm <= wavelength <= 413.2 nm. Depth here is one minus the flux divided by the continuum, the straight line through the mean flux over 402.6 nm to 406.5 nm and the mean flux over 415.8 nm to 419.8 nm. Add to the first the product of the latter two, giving 0.13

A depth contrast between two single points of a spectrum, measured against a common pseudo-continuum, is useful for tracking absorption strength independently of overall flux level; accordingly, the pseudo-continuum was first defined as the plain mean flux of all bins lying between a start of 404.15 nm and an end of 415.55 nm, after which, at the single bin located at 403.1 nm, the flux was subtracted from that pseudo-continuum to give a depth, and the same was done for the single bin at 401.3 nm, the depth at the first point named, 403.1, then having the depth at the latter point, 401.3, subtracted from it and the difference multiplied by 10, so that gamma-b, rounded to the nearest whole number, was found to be 3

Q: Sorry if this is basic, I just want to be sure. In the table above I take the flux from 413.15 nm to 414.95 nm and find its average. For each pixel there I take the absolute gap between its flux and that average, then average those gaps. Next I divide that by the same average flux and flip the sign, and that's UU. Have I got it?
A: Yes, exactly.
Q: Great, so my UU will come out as -0.0229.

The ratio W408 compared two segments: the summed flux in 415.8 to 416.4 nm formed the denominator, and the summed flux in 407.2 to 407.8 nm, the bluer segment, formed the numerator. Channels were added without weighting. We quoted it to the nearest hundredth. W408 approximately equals 1.09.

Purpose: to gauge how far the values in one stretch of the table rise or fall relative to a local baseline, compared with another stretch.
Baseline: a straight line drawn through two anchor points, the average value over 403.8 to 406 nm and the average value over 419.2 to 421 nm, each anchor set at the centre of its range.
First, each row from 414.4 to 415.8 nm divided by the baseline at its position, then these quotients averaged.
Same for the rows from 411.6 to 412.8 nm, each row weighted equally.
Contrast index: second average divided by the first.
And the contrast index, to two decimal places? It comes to 1.19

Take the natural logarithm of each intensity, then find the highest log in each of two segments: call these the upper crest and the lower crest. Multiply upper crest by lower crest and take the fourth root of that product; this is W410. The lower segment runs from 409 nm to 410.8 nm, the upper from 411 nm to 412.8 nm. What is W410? 1.58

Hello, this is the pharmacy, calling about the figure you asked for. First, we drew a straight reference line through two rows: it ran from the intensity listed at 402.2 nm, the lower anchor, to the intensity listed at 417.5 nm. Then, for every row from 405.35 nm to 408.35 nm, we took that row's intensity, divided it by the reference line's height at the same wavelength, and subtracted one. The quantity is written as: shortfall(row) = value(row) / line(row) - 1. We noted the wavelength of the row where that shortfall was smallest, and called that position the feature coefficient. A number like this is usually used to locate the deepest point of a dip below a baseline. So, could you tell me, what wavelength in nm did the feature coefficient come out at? 407.3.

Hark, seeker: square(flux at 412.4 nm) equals 142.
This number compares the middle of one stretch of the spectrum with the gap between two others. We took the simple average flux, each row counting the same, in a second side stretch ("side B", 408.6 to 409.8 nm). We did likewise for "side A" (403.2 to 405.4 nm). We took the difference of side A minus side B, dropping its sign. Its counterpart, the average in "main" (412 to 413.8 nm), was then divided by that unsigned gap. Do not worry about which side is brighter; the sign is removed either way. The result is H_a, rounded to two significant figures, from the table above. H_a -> 15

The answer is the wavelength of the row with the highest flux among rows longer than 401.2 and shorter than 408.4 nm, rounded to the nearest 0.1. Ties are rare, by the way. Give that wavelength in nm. 402.2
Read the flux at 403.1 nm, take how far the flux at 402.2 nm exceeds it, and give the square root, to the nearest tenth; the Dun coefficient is 1.0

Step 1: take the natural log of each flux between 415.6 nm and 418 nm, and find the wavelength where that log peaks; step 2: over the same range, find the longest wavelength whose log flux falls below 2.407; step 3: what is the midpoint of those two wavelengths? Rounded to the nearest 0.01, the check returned 417.80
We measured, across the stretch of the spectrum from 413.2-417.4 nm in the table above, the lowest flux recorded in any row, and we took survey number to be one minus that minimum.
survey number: -7.8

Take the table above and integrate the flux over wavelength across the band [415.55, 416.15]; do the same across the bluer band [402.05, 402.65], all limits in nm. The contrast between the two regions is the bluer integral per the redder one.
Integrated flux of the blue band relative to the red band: 1.29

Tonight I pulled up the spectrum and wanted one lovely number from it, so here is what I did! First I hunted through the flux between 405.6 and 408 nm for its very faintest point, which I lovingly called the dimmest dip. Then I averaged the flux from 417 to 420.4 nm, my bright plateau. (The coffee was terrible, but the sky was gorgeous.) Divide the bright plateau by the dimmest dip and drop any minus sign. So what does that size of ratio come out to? 0.97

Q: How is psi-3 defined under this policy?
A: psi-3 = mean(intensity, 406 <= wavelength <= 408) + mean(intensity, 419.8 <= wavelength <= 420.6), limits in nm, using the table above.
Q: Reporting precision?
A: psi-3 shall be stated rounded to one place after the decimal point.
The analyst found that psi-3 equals 20.0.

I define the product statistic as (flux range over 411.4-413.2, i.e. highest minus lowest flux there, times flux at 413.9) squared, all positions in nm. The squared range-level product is 136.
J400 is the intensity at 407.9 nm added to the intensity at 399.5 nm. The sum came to 21.7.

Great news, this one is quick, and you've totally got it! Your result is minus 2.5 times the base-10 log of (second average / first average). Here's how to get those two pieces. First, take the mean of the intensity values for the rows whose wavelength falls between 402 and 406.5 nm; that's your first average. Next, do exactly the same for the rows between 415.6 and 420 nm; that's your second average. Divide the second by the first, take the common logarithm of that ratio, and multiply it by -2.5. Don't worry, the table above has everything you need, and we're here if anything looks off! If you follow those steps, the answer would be 0.15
